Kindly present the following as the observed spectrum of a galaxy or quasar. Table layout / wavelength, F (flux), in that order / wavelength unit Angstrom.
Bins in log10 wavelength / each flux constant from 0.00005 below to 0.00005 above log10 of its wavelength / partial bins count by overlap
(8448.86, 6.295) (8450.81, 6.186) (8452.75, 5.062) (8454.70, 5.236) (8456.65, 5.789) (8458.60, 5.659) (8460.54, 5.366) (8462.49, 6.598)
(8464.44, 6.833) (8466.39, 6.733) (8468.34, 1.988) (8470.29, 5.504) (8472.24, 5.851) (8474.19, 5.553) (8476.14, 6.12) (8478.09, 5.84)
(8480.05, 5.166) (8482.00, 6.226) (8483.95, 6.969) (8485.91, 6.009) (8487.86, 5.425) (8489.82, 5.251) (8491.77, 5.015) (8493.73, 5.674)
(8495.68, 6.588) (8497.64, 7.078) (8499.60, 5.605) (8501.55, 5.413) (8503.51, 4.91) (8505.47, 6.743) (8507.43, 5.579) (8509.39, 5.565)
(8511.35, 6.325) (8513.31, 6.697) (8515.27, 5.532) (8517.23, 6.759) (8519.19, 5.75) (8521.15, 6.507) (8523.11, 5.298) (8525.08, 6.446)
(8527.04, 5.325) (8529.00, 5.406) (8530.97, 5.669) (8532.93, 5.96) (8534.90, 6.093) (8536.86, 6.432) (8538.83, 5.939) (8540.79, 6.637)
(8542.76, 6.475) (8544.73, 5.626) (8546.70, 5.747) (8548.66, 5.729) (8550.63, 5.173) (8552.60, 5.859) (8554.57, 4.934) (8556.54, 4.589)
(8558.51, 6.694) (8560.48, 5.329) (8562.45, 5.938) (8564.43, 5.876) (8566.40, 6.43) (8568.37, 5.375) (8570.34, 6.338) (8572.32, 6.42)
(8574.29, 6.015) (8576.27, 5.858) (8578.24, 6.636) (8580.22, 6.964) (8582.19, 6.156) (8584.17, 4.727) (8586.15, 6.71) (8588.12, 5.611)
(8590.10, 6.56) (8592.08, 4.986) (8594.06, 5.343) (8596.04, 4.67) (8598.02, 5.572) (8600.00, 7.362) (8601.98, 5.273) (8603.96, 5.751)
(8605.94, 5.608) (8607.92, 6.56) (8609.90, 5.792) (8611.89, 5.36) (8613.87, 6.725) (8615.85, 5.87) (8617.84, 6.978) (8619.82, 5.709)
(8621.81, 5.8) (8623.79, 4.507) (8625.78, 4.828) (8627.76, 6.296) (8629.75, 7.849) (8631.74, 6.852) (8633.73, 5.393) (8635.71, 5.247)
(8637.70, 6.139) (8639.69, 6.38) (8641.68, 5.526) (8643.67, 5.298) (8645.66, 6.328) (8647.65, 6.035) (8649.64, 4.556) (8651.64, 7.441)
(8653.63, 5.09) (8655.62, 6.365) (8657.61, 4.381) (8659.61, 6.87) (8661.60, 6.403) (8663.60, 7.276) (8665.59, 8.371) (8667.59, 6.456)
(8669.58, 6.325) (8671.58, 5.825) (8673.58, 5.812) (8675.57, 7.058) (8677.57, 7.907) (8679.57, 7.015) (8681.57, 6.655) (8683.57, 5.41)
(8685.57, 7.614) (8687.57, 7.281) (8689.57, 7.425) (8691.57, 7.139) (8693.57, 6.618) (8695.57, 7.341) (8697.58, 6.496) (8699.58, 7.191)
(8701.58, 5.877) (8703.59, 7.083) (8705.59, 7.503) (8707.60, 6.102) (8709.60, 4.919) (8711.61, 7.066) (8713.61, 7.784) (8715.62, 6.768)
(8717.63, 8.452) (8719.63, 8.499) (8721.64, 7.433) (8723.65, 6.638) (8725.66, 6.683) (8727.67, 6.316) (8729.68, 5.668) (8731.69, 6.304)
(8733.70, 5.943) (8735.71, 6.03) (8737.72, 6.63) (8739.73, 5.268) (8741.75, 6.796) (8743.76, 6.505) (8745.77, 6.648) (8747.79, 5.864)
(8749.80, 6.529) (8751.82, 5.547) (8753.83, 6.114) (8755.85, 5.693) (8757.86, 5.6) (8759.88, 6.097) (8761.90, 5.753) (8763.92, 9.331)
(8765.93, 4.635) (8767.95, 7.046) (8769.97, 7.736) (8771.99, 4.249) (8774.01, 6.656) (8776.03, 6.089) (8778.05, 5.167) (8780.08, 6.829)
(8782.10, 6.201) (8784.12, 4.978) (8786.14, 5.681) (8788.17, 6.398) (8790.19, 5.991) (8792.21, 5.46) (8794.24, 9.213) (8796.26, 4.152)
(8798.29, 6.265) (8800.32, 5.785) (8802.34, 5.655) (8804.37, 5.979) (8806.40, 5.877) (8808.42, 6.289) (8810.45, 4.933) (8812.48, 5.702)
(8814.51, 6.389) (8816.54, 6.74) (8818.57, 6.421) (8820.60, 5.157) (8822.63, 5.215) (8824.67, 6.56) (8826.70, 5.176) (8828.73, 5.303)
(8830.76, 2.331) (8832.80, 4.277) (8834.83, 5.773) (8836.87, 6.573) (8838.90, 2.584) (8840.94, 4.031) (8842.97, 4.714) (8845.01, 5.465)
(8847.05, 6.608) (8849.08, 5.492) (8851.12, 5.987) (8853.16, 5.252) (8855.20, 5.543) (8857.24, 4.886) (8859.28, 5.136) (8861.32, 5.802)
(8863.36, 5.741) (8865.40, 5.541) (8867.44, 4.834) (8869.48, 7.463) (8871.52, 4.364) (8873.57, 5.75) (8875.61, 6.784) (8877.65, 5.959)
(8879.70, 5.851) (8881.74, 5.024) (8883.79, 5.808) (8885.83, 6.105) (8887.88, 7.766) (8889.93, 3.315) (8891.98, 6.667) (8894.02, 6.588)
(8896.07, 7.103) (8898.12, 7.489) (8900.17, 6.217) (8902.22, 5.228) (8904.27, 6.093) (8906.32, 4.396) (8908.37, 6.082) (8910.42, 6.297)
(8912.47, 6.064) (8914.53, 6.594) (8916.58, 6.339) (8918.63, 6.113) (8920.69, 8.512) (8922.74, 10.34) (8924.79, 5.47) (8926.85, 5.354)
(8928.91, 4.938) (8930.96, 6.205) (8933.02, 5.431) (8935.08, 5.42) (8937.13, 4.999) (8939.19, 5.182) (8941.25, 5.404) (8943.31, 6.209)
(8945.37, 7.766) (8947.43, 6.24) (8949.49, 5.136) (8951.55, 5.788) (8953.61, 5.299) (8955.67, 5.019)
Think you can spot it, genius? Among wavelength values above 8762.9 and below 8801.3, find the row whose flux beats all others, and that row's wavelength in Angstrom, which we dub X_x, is 8763.92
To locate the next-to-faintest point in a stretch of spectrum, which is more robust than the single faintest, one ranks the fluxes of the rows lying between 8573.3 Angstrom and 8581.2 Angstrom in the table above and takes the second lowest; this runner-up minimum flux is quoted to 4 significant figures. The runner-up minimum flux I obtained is 6.015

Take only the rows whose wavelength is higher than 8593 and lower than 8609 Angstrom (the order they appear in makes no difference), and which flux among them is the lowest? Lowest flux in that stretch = 4.67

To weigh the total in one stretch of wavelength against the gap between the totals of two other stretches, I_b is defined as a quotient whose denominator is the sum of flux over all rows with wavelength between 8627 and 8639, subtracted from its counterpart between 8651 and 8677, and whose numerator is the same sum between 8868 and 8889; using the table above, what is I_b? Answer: 1.3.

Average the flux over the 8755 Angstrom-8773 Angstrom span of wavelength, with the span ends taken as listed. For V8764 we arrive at 6.24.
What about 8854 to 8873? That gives 5.48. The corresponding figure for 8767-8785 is 6.11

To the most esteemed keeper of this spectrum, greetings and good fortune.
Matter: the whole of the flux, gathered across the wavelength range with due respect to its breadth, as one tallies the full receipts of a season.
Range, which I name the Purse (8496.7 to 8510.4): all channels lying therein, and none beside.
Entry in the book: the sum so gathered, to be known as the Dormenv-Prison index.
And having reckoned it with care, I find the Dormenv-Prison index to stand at 80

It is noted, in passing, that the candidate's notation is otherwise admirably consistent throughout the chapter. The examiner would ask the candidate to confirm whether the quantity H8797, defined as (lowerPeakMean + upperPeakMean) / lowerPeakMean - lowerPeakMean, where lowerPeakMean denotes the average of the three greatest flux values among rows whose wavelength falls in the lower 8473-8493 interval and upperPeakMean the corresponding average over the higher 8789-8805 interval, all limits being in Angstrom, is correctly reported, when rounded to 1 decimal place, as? -4.3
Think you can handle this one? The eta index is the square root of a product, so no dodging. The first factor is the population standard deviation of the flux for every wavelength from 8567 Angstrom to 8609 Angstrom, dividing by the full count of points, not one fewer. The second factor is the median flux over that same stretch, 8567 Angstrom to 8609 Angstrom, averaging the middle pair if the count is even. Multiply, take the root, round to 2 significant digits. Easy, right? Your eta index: 2.1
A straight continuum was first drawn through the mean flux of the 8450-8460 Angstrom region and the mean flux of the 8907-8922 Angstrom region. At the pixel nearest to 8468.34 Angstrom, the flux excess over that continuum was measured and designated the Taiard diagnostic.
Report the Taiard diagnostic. -3.6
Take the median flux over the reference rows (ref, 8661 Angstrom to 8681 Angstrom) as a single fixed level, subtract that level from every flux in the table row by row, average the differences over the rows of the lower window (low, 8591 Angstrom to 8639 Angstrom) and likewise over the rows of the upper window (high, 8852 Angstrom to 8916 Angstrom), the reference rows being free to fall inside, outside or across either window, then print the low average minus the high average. -0.01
